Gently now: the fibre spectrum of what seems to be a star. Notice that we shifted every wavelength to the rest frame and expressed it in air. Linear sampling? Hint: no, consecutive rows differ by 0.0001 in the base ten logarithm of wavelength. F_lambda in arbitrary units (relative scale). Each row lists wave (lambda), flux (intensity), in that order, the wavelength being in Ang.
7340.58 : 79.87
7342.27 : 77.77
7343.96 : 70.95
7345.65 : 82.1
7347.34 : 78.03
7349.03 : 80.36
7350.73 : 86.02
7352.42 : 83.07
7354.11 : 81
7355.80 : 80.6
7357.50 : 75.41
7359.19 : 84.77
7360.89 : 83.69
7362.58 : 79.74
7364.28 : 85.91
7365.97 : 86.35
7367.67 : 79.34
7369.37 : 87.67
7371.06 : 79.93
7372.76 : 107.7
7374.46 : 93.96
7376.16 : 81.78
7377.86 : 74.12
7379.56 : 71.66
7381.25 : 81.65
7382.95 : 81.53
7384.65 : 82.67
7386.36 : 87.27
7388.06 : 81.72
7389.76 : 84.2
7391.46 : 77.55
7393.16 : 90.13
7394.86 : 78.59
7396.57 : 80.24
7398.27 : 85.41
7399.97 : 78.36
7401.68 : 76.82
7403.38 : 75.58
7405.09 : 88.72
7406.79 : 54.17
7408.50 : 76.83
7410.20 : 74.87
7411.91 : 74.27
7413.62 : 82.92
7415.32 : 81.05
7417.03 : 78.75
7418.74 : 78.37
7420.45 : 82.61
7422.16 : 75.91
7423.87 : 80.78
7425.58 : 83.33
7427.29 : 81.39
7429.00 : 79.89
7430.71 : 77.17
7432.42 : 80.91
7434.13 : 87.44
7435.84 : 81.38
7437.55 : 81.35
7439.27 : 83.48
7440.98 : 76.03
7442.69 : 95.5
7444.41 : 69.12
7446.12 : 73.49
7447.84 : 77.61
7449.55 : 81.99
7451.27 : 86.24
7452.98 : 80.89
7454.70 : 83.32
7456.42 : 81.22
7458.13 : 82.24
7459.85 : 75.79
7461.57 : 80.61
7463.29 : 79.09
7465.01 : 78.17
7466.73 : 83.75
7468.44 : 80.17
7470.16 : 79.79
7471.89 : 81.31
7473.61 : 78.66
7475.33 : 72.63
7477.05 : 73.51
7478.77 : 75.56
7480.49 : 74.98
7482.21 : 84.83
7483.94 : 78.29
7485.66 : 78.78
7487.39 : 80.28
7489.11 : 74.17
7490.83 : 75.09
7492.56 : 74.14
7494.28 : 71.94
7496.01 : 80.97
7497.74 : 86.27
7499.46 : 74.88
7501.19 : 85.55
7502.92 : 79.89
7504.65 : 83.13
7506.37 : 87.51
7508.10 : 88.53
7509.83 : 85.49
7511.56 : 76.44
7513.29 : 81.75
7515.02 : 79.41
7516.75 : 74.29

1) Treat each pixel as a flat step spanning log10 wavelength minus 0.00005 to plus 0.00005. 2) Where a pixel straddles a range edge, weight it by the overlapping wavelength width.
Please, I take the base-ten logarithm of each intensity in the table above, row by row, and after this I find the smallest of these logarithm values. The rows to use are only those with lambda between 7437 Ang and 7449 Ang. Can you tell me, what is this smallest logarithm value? 1.84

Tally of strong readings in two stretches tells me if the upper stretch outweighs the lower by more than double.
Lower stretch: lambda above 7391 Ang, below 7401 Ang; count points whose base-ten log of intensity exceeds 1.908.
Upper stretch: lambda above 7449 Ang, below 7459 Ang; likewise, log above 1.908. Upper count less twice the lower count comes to 1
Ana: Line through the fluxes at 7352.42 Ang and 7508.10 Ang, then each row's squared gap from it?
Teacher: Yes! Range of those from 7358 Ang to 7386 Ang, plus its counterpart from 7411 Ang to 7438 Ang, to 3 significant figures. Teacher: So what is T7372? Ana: 688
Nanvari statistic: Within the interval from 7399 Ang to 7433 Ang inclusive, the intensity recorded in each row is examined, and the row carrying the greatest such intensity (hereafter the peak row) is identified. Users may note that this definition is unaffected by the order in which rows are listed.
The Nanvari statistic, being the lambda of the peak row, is 7405.09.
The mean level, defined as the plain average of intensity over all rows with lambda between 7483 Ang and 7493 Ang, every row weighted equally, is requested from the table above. 77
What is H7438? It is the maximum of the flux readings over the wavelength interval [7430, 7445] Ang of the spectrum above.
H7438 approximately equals 95.5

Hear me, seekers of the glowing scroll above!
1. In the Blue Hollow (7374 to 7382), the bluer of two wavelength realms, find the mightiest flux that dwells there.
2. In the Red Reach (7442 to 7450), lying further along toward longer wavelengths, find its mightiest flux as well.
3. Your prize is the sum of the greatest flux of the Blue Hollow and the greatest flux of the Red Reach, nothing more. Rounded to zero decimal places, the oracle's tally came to 189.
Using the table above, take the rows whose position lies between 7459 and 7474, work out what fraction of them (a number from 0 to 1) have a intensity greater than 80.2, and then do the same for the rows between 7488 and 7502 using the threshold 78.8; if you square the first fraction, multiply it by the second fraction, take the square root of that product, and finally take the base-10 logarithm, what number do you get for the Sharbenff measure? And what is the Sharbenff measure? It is -0.69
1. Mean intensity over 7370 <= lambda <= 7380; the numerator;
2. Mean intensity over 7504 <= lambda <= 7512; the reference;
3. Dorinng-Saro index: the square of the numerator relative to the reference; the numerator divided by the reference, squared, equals 1.02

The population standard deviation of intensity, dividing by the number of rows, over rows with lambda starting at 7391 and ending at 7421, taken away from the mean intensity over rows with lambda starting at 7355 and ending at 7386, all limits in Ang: 75.9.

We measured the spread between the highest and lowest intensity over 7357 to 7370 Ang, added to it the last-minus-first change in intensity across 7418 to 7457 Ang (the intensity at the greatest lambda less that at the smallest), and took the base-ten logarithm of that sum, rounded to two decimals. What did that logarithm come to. 1.18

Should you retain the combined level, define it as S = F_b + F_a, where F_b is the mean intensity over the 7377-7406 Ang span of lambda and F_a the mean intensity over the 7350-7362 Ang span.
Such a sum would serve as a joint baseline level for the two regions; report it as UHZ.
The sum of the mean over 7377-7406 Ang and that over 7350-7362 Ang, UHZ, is 163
